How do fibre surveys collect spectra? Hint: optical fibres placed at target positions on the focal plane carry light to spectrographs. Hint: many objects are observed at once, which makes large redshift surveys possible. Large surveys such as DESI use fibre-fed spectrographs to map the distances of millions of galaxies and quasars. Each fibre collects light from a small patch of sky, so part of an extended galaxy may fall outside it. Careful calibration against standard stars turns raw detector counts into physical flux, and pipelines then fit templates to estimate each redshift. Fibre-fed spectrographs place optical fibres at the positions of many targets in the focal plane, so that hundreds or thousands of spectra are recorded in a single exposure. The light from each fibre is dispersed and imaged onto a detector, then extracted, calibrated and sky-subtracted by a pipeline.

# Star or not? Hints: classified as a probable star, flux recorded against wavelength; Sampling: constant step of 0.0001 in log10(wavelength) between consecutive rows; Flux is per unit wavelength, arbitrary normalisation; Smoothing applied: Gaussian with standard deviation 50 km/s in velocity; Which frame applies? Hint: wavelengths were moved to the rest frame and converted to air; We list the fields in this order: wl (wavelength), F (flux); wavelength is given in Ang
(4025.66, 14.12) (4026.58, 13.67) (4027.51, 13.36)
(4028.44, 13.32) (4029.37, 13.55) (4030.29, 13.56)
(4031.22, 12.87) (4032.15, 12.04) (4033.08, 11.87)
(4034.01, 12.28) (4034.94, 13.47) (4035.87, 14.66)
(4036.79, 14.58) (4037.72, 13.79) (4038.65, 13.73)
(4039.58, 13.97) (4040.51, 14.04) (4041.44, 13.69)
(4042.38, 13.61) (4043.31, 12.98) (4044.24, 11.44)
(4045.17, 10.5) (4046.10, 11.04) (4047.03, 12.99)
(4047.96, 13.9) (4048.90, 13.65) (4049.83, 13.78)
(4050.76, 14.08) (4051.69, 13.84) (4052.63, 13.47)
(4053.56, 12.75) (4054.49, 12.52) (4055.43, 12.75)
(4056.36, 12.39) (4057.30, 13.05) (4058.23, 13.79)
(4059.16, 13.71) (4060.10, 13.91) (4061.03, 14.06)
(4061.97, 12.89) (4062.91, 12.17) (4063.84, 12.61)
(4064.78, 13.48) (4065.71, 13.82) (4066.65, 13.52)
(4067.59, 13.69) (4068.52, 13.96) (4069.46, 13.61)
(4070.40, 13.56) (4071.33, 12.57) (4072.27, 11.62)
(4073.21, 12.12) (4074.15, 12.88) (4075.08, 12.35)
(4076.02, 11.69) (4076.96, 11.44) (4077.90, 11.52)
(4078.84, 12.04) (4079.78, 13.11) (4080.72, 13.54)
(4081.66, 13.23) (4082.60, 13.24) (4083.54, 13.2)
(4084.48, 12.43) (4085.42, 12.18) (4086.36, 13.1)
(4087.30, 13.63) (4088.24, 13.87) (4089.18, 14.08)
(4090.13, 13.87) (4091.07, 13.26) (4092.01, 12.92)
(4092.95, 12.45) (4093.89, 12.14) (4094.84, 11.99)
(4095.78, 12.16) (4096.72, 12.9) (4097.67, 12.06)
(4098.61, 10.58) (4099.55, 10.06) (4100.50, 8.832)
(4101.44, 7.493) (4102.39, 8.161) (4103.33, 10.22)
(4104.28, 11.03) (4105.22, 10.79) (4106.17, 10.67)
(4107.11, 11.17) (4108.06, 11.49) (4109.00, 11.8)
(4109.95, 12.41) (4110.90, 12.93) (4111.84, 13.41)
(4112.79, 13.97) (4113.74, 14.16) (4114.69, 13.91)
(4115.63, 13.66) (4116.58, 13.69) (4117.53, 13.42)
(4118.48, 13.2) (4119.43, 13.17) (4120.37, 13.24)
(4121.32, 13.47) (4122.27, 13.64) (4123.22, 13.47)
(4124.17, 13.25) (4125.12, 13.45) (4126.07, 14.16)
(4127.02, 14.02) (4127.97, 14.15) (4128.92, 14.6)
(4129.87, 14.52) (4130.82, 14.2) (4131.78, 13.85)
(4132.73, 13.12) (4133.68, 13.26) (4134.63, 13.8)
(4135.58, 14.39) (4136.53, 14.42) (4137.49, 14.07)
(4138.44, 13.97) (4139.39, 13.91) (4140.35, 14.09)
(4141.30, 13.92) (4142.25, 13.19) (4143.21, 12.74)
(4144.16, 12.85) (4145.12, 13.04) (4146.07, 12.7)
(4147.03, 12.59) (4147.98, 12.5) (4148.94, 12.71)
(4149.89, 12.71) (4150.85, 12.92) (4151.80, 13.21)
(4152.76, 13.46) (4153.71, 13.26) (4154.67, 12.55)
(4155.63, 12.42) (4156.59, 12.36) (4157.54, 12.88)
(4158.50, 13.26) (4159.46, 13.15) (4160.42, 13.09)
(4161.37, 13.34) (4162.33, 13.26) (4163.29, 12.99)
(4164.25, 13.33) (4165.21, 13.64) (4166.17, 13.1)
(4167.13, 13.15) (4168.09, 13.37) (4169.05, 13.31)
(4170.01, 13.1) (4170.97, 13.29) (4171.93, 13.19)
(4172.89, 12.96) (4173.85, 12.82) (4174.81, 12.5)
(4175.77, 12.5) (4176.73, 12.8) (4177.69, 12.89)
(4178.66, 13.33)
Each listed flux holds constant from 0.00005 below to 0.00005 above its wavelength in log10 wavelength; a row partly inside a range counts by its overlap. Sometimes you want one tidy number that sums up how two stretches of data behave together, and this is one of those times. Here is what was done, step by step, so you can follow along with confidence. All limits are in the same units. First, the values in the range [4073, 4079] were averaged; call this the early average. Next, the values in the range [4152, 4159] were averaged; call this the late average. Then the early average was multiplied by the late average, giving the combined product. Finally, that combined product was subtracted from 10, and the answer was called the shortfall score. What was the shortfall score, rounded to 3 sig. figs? -145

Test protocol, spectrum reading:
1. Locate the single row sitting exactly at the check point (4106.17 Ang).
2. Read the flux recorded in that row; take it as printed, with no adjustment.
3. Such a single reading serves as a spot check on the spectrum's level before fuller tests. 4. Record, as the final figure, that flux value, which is 10.67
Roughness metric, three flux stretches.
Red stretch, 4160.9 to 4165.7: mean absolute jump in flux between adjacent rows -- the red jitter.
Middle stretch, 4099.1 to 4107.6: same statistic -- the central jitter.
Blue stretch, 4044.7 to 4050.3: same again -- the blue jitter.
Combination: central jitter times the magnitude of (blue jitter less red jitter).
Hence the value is 0.440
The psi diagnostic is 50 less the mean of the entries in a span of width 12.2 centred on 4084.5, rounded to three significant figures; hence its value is 36.8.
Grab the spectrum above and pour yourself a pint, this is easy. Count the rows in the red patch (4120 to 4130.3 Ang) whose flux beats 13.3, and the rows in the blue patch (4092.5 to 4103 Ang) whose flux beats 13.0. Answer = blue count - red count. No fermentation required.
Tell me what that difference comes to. -9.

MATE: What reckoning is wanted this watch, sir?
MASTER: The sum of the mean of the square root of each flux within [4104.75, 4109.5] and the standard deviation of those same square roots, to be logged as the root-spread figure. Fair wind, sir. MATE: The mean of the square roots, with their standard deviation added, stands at 3.41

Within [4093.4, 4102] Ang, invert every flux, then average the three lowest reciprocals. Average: 0.0807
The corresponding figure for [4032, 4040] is 0.0695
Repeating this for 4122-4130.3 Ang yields 0.0693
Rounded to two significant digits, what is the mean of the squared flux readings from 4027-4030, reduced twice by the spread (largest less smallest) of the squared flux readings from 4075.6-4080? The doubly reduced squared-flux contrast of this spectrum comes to 98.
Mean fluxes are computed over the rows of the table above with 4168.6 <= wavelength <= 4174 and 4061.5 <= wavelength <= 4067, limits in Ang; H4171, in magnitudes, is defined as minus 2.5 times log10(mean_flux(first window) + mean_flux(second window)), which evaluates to -3.55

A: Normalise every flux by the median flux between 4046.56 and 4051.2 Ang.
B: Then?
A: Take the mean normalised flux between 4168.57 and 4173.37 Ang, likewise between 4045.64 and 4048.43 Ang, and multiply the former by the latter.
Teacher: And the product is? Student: 0.88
